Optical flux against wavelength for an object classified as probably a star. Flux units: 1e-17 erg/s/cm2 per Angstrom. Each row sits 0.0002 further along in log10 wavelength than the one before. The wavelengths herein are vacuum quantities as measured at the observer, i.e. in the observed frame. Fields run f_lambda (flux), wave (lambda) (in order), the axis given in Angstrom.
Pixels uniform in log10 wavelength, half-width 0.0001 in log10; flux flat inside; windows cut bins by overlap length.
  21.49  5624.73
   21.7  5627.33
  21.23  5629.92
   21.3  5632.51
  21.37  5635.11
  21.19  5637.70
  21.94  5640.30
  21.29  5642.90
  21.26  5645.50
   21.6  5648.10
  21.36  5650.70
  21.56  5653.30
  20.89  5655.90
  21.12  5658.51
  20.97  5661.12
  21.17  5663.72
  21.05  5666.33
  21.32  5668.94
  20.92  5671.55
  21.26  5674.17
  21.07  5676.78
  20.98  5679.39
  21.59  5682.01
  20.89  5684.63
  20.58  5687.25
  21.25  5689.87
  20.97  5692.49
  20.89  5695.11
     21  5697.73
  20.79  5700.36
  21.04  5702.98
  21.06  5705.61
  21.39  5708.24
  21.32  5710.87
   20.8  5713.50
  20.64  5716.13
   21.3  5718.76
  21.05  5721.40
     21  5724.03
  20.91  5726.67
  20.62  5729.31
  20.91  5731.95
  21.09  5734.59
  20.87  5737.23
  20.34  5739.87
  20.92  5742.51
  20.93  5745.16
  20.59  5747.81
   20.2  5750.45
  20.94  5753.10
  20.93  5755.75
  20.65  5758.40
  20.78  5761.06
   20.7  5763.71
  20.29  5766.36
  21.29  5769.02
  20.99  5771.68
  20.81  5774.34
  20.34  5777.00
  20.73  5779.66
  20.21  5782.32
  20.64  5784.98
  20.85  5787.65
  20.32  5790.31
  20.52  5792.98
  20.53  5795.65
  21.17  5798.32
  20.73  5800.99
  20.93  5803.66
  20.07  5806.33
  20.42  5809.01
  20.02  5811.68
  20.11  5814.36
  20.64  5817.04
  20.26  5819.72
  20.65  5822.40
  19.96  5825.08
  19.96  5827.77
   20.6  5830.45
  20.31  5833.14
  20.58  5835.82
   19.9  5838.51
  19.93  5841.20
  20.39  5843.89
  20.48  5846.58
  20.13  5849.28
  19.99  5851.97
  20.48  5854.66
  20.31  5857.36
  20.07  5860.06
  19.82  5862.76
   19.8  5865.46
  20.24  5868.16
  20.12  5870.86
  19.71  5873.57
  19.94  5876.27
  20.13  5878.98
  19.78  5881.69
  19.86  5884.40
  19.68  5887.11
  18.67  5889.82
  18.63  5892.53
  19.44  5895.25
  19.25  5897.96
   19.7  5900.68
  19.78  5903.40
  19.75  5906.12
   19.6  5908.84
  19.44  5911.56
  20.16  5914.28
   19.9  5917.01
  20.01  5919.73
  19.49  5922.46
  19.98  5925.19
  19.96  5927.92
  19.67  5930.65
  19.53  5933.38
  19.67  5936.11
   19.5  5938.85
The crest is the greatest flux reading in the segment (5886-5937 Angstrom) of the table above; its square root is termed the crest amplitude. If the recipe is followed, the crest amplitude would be 4.49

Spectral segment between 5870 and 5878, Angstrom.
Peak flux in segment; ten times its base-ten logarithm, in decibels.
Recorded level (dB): 13.0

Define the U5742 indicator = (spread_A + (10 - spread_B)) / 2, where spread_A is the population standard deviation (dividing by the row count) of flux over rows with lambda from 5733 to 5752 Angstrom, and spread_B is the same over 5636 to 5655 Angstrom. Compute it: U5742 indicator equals 5.03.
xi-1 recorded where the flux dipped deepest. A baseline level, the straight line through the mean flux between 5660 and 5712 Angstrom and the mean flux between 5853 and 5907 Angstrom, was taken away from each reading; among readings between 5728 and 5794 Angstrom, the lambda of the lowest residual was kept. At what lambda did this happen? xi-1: 5750.45 Angstrom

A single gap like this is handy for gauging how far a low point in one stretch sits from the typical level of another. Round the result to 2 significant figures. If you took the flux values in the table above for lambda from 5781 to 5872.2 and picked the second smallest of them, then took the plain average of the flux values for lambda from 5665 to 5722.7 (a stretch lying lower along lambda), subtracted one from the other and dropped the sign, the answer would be 1.2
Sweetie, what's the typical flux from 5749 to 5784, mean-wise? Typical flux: 20.7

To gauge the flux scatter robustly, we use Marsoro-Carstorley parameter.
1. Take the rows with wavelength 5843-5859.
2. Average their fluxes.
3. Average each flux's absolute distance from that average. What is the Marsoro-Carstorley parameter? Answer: 0.16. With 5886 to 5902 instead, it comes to 0.39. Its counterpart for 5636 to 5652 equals 0.22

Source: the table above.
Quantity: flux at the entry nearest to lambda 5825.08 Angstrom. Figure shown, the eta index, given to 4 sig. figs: 19.96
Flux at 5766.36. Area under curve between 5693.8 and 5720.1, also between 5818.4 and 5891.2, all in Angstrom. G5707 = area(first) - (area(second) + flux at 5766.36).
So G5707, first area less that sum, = -928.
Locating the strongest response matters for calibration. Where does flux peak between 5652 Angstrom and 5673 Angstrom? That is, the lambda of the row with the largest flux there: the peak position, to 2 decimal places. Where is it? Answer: 5653.30 Angstrom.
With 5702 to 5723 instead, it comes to 5708.24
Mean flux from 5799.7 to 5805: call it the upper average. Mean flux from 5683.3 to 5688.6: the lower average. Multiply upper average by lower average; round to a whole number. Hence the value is 432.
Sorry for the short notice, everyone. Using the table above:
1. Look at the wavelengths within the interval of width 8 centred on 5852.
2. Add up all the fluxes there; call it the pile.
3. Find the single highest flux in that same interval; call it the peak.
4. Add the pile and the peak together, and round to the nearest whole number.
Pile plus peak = 81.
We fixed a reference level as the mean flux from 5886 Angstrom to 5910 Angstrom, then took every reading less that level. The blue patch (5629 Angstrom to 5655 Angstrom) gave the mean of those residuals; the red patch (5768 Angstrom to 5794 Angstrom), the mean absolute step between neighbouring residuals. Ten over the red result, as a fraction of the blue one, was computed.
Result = 14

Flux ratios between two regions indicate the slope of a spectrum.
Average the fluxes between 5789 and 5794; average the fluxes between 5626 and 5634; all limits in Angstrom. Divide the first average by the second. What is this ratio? 0.954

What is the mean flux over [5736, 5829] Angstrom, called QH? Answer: 20.6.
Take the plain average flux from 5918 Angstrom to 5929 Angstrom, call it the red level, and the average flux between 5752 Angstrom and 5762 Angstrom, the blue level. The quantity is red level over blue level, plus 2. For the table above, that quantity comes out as 2.95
